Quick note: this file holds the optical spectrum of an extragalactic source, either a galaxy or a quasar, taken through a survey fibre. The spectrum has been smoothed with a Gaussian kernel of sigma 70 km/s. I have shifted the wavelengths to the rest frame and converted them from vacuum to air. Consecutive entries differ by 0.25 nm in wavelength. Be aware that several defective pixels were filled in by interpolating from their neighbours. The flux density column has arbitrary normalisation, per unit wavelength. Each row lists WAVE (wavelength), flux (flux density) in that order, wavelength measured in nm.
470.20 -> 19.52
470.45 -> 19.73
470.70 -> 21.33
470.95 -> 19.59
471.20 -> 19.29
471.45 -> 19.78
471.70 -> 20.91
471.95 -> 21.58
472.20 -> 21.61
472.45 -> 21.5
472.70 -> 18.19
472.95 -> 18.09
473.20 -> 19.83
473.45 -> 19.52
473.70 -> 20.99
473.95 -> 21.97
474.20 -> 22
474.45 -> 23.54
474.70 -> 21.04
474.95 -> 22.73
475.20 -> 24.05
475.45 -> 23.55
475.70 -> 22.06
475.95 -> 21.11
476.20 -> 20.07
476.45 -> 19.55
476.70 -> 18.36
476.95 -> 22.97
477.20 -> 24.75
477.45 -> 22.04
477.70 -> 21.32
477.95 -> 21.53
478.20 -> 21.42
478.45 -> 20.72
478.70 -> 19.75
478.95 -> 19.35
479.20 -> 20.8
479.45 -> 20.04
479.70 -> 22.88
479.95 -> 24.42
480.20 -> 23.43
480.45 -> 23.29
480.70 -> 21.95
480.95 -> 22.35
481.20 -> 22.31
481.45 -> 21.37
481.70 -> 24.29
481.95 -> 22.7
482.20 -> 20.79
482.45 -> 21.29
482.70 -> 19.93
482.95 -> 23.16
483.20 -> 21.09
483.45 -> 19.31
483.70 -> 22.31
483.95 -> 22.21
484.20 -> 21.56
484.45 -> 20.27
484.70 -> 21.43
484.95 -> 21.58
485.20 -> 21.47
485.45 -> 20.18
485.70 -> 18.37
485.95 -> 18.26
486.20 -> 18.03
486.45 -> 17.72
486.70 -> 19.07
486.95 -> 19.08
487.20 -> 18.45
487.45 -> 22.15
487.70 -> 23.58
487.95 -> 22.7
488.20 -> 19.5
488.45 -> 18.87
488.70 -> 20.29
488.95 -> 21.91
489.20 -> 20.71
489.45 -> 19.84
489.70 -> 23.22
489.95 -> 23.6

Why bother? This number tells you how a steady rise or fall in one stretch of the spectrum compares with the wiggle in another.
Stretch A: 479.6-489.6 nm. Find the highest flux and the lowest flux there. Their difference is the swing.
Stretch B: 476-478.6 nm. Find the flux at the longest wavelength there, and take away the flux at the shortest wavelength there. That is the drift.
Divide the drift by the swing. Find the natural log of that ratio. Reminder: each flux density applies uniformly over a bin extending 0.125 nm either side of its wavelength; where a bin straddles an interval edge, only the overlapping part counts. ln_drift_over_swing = -2.3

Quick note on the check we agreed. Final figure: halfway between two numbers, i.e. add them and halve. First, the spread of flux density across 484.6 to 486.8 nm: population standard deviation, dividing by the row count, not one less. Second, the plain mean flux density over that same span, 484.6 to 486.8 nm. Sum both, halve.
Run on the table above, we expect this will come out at 10.5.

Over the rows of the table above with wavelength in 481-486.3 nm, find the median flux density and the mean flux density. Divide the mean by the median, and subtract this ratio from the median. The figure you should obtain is 20.4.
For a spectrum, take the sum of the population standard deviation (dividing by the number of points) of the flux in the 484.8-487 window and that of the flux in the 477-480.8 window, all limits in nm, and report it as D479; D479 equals 2.95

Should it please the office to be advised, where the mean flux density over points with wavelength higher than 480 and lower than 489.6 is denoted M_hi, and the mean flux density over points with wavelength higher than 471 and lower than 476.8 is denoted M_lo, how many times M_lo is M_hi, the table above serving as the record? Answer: 1.00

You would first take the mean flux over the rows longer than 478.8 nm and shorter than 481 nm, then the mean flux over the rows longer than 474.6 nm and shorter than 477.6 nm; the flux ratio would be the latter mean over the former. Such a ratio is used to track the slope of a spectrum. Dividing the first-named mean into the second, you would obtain 0.99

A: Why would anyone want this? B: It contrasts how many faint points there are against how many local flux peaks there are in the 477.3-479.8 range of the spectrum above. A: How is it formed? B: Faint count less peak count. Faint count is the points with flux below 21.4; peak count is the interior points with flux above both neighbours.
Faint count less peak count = 4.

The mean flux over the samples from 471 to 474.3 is 20.4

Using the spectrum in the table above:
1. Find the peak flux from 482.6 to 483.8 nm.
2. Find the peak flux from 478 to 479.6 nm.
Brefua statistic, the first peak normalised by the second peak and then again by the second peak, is 0.050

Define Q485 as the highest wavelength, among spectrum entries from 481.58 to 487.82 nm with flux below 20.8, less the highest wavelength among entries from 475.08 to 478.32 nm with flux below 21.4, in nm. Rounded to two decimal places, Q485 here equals 9.50 nm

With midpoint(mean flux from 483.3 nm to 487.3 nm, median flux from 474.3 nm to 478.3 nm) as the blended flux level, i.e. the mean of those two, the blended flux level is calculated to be 20.9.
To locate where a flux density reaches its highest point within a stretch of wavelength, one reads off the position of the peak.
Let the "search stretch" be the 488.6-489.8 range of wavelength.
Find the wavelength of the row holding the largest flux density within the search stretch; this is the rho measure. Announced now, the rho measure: 489.70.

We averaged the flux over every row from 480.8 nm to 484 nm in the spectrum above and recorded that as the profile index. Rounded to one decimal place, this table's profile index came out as 21.8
